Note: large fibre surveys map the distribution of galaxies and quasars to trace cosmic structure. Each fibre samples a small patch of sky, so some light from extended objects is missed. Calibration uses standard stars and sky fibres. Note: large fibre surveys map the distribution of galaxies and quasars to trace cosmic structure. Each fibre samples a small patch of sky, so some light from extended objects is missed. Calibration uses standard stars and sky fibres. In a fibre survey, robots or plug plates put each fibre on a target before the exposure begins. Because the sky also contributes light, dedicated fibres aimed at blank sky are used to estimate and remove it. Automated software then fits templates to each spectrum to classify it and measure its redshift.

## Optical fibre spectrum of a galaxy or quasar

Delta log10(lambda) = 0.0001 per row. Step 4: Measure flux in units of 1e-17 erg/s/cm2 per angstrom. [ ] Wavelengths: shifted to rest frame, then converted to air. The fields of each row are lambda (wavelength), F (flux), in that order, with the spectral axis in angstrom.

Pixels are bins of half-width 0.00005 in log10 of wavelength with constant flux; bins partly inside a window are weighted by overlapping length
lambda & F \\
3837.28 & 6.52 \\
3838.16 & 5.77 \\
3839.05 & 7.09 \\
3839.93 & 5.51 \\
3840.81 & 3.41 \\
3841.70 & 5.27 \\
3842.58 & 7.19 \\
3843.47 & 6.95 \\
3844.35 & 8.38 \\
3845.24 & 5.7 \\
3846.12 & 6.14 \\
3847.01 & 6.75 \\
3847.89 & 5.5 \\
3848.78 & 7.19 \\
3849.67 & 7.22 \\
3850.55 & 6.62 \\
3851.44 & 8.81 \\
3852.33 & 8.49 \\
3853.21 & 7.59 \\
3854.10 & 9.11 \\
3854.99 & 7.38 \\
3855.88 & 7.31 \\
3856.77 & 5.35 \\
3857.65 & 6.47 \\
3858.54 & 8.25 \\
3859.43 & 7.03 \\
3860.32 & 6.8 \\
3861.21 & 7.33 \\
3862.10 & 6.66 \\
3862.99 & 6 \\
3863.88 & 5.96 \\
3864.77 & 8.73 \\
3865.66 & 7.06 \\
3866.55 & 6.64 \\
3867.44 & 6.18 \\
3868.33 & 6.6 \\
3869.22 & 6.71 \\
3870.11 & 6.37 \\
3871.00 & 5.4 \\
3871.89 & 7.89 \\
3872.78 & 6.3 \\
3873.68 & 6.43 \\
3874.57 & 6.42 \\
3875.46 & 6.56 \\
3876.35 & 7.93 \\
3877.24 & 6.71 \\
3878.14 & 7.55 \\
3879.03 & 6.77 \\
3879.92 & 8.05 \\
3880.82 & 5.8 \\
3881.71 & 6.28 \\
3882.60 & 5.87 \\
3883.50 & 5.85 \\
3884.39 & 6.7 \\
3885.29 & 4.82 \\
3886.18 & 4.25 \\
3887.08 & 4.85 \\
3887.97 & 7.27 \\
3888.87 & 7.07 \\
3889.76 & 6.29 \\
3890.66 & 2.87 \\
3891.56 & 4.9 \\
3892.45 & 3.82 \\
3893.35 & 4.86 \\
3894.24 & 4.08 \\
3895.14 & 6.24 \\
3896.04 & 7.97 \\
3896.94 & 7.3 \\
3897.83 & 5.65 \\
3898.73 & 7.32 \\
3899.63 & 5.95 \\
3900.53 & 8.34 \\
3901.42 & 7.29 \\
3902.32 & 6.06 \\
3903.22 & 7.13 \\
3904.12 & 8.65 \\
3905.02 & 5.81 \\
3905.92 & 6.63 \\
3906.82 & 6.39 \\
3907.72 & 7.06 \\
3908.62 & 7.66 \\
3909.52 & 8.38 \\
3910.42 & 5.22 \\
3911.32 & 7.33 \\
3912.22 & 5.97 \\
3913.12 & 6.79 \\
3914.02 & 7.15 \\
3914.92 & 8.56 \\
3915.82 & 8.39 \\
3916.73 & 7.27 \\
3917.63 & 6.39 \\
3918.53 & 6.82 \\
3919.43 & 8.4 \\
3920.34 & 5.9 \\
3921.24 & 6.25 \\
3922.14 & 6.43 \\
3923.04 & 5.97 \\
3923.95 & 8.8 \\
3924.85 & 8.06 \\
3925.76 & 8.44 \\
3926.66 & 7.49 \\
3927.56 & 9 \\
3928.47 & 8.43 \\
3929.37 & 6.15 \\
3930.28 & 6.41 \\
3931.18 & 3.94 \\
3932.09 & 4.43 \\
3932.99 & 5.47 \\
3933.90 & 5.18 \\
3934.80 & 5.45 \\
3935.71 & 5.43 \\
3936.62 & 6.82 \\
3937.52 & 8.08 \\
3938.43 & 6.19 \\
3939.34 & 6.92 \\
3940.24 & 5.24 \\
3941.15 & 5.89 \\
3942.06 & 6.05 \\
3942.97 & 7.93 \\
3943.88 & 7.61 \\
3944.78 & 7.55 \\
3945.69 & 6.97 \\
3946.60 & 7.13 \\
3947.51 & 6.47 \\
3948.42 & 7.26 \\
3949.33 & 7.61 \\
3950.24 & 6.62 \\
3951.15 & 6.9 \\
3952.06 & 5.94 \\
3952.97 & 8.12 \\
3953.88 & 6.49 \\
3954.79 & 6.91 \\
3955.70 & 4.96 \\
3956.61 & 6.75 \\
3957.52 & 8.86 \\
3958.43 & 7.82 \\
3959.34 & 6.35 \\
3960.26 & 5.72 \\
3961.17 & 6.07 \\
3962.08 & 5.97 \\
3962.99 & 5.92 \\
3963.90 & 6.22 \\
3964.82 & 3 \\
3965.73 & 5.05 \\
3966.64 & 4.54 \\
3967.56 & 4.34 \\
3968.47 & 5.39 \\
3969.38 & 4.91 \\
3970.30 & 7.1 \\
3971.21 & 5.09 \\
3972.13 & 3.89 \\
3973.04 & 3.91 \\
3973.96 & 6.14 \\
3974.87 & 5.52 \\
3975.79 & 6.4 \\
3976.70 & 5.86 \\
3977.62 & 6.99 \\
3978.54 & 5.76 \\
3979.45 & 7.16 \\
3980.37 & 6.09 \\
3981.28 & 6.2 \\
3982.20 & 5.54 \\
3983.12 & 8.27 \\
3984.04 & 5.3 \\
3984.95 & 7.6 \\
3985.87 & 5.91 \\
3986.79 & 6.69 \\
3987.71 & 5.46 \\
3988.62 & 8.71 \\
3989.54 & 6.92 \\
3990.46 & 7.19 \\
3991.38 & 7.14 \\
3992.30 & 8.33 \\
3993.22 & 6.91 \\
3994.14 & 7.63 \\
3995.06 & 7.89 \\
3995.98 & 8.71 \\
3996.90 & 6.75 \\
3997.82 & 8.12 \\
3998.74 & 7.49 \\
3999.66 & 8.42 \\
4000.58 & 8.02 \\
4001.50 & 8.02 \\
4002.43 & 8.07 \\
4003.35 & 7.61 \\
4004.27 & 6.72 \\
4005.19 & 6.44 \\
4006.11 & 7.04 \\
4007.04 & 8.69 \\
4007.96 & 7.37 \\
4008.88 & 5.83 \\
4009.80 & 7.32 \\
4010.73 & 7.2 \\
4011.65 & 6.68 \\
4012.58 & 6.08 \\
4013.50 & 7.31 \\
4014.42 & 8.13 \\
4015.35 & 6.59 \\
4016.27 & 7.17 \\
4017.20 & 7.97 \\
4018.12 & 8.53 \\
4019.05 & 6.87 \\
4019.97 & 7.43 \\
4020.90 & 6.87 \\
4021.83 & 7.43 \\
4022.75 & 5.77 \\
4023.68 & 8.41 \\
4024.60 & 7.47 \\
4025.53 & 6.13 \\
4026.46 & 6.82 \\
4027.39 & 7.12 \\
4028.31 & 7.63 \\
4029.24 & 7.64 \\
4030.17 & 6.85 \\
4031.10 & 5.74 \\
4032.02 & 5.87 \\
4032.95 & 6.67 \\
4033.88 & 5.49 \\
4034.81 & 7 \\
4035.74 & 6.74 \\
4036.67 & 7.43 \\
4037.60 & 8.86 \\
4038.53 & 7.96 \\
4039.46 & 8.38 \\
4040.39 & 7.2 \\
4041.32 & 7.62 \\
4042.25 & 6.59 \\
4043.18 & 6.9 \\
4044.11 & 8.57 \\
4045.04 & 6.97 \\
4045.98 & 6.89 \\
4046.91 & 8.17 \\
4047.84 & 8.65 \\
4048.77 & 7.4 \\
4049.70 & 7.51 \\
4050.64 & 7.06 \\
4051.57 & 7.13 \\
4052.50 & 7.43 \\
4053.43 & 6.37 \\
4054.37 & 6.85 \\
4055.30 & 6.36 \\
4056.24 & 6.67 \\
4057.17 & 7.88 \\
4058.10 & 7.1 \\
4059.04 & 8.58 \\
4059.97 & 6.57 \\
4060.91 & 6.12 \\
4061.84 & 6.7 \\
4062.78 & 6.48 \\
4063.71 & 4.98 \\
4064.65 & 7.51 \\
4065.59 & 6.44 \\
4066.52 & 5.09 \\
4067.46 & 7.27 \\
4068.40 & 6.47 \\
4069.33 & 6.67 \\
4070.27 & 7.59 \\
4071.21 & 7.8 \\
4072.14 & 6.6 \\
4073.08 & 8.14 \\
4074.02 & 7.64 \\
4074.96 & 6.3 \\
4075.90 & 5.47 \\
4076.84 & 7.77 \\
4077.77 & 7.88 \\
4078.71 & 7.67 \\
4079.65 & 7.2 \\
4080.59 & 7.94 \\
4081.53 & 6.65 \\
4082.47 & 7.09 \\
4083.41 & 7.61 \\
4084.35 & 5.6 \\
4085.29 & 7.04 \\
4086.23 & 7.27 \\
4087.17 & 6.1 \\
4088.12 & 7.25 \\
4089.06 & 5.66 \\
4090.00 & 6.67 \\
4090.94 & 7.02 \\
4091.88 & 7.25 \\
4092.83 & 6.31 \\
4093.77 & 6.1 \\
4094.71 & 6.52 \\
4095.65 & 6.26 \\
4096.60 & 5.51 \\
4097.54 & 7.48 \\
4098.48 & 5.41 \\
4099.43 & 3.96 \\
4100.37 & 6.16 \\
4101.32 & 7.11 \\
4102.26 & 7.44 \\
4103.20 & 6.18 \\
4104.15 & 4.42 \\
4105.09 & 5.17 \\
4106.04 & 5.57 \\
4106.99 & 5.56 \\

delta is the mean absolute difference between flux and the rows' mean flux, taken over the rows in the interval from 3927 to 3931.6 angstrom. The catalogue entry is 1.5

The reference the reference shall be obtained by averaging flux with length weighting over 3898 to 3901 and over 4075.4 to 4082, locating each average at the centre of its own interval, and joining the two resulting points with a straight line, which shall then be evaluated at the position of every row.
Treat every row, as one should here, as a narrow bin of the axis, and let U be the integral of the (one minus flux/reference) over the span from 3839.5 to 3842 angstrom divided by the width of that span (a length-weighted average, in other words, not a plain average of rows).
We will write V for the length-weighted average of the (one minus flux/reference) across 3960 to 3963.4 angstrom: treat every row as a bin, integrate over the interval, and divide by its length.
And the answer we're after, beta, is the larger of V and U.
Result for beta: 0.33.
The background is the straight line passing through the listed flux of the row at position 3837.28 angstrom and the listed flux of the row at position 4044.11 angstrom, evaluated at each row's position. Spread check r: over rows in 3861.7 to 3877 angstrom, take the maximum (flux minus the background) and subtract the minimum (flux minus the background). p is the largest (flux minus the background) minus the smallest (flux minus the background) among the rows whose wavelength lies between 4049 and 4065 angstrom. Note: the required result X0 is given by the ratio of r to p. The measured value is 0.9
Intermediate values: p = 3.65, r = 3.39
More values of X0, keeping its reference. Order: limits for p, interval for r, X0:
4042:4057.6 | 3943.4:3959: 1.6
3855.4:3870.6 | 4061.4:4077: 0.9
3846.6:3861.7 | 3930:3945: 1.1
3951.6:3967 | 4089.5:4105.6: 0.6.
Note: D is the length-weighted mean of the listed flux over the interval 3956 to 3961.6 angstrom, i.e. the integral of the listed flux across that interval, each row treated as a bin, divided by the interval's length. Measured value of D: 6.9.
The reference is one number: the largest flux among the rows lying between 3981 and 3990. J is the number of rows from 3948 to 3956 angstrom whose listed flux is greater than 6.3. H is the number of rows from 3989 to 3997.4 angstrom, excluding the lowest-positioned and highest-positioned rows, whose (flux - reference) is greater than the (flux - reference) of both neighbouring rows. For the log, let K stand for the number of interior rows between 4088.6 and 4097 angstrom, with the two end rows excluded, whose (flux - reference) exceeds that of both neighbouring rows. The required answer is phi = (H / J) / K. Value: 0.21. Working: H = 3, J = 7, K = 2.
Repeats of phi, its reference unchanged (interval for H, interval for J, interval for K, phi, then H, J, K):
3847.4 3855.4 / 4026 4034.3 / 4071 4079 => 0.25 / 3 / 6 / 2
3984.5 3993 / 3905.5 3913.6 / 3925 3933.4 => 0.21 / 3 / 7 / 2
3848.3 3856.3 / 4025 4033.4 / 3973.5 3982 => 0.17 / 3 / 6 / 3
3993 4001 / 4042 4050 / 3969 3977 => 0.11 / 3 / 9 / 3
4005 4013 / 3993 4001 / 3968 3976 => 0.11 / 2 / 9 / 2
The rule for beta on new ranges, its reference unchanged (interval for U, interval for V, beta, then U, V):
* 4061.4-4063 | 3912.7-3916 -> 0.08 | 0.08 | -0.08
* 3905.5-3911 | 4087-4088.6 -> 0.06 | 0.02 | 0.06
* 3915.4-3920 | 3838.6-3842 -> 0.24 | -0.05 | 0.24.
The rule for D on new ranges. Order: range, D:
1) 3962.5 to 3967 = 5.0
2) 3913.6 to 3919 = 7.4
